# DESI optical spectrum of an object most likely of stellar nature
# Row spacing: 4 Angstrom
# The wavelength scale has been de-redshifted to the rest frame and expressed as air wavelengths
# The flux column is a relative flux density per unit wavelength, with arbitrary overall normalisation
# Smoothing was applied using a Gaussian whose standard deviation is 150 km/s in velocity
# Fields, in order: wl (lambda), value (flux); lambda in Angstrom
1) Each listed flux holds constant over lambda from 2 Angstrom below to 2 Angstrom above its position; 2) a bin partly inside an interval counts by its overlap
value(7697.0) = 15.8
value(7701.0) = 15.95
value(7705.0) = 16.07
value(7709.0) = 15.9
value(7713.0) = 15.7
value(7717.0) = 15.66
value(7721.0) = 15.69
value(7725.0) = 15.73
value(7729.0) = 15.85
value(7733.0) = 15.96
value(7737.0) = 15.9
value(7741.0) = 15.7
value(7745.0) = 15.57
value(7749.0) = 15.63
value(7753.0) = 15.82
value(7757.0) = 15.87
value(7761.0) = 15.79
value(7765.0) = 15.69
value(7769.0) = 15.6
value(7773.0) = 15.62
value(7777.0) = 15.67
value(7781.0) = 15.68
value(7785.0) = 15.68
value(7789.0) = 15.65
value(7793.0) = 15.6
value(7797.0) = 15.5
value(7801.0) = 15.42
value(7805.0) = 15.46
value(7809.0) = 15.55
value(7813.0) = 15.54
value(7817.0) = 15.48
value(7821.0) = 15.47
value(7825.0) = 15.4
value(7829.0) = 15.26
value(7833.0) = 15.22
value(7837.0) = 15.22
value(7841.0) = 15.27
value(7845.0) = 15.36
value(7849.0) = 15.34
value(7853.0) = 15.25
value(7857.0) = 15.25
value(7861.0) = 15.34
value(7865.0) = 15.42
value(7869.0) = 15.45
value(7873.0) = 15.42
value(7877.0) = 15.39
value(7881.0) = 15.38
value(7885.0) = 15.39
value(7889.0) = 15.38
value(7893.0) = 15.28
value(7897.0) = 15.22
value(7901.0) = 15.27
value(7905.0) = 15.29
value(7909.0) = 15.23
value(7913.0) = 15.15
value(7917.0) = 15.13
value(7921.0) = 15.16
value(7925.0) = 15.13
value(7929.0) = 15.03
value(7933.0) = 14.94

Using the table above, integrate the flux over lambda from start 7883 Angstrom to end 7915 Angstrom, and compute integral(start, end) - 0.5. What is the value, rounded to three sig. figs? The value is 488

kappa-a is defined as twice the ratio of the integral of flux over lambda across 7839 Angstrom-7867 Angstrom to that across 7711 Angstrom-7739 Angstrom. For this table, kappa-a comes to 1.941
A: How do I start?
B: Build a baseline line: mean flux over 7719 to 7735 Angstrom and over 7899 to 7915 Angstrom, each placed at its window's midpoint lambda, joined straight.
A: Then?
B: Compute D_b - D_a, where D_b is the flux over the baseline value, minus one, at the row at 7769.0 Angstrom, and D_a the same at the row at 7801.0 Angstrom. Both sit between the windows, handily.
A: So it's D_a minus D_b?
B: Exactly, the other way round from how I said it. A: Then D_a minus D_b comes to -0.005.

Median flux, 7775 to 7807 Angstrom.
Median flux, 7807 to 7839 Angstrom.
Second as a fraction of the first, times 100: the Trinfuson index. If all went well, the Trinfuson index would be 98.8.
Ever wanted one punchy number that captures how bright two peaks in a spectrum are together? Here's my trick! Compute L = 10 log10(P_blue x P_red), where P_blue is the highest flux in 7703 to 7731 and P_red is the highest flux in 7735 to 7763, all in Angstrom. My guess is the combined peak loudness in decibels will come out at 24.1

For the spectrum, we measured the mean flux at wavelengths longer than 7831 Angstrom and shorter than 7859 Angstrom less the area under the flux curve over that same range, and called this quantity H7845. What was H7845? -412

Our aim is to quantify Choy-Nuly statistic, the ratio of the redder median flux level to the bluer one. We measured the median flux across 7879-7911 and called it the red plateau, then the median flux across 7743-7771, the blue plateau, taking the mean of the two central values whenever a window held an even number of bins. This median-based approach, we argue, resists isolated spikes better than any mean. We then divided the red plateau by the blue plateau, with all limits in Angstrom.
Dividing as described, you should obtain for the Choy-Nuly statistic 0.974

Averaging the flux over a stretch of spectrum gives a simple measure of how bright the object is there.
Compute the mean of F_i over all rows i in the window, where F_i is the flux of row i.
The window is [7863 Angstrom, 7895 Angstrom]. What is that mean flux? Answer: 15.4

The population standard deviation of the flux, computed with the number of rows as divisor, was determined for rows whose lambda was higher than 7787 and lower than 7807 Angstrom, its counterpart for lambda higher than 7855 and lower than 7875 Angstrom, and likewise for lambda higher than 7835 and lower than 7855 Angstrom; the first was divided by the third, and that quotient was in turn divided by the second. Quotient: 22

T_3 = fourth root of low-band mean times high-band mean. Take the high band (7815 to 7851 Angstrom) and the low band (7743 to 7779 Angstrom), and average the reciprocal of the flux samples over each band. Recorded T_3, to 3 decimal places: 0.254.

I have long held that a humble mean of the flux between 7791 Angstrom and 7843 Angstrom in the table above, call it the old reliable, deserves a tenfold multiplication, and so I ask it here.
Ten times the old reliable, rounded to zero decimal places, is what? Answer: 154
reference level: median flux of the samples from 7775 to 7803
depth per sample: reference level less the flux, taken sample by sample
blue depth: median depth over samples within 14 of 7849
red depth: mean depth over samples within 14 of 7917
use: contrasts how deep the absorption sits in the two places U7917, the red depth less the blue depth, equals 0.1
